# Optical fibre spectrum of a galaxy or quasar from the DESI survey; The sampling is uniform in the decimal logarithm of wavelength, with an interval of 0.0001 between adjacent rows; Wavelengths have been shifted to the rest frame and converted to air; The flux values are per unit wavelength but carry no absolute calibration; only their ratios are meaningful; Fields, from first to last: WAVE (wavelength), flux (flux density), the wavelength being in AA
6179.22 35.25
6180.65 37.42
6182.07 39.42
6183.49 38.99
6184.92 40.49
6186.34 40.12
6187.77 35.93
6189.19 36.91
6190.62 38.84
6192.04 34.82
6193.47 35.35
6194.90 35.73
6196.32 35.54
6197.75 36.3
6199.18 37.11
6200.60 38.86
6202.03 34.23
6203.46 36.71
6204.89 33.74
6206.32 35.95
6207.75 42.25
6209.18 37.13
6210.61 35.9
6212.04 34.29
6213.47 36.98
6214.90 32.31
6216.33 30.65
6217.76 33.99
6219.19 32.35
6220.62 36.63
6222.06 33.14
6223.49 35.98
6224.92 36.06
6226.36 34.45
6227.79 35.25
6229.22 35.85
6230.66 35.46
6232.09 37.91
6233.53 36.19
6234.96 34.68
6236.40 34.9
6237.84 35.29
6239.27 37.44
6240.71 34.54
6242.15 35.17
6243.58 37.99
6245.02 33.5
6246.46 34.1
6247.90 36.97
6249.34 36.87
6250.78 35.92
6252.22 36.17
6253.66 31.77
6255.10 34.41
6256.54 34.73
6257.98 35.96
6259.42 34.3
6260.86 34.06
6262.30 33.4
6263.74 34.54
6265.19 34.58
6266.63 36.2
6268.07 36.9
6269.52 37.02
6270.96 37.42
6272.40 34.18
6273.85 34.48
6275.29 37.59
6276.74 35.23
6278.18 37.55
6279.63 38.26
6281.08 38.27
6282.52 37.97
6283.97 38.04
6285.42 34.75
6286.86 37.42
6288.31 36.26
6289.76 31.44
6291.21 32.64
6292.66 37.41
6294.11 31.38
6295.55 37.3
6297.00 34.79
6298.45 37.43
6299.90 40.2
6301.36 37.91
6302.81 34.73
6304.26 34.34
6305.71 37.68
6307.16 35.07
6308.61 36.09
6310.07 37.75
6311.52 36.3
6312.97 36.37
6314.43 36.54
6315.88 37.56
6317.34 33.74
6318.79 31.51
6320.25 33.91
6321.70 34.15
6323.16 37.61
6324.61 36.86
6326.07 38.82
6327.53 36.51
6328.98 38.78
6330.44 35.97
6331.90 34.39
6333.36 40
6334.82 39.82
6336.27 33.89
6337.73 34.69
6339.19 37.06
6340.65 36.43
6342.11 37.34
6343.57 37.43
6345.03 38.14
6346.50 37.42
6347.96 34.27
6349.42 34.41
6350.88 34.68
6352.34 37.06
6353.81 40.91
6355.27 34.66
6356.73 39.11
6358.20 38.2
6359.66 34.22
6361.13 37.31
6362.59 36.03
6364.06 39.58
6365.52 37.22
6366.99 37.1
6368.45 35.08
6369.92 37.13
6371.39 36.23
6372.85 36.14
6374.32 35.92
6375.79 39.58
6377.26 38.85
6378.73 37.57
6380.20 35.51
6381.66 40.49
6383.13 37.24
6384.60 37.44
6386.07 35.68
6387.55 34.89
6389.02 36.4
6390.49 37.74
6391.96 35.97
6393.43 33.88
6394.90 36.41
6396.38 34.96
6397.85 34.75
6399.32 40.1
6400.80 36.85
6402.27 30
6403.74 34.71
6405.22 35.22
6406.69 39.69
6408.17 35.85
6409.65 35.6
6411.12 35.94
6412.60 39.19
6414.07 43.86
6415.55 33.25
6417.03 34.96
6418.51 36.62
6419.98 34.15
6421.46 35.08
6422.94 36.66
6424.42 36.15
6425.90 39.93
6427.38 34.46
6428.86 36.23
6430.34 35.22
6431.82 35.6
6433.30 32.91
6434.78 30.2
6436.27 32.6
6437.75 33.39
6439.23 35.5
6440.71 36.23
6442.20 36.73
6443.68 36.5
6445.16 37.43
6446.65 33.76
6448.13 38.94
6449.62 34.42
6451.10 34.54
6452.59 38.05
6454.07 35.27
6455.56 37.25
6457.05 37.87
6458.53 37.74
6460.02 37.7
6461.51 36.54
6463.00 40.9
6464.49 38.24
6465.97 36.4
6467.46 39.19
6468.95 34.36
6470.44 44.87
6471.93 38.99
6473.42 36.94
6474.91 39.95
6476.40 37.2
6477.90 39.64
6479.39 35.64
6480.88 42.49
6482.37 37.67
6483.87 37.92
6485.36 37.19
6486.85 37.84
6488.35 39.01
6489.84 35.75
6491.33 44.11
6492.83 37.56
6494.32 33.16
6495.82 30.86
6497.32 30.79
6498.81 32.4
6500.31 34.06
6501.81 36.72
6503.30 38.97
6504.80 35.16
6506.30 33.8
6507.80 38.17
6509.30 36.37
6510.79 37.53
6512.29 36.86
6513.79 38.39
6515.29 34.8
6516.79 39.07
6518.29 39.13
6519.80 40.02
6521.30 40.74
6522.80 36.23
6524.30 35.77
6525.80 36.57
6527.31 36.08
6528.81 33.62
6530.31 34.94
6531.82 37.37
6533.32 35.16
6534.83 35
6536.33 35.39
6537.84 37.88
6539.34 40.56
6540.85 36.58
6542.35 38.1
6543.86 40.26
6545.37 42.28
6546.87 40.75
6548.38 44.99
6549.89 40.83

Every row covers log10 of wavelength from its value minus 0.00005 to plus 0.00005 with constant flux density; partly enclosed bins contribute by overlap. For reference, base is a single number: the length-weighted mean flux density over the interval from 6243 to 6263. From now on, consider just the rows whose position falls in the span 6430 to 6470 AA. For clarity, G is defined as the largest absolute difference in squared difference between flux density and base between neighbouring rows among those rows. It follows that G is 33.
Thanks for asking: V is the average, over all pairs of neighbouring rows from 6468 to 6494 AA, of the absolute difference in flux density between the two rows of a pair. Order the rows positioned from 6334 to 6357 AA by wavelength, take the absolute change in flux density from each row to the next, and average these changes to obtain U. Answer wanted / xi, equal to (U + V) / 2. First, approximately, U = 2.18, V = 4.0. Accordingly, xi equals 3.07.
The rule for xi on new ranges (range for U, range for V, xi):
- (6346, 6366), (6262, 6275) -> 1.84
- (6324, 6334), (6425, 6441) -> 2.38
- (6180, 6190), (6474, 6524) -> 2.13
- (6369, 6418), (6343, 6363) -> 2.46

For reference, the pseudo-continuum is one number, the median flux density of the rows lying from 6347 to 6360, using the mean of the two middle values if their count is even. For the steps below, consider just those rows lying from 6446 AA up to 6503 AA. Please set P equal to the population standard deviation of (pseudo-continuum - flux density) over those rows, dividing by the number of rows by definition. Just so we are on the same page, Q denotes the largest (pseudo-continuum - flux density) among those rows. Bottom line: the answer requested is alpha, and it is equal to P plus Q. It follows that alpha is 6.9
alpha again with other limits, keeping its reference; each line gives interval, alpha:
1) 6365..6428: 7.0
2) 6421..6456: 6.6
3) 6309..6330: 5.2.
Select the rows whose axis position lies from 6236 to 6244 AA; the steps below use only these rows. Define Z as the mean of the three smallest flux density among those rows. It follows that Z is 34.9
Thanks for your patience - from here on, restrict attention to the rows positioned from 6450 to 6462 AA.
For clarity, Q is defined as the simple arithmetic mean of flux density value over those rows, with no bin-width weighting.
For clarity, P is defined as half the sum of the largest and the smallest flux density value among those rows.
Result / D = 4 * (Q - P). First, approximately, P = 36.3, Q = 36.9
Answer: 2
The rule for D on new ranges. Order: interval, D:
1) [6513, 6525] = 1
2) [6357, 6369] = 0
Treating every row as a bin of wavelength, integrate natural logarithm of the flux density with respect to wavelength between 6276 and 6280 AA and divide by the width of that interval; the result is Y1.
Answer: 3.60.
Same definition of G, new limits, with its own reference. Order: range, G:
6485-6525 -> 83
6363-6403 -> 30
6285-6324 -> 21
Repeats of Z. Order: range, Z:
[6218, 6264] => 32.4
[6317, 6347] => 33.0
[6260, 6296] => 31.8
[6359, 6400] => 34.3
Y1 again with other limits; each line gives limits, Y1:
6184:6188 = 3.66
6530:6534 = 3.58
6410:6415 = 3.67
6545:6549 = 3.76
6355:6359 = 3.63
